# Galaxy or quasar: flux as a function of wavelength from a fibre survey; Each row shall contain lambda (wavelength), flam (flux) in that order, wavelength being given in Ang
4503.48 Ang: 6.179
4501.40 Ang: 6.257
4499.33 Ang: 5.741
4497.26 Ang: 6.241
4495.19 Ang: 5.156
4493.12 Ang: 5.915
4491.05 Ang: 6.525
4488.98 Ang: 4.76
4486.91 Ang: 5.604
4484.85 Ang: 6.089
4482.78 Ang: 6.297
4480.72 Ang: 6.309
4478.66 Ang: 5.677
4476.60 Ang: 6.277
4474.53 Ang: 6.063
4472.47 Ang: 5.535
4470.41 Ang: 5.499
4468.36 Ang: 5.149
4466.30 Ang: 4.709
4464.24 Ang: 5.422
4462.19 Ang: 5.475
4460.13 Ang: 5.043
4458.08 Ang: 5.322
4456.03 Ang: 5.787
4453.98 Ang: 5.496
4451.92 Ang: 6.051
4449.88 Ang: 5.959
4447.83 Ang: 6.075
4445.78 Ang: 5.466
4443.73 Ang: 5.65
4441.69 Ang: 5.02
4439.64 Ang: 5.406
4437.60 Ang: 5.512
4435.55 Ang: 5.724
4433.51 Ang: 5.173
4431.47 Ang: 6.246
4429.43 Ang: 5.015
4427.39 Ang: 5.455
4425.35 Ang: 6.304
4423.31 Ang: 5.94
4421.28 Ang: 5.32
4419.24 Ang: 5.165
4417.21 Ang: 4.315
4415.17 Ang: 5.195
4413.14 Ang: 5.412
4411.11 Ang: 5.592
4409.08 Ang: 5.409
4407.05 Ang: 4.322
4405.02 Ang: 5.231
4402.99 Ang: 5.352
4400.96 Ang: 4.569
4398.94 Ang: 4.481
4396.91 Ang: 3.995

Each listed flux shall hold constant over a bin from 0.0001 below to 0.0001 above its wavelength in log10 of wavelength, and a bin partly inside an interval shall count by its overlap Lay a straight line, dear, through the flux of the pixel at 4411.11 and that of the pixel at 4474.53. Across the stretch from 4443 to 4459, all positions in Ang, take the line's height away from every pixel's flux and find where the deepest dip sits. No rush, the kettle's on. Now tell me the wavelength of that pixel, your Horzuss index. 4458.08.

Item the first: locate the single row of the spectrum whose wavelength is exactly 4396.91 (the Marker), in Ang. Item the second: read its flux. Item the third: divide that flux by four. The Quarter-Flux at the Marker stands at 1.00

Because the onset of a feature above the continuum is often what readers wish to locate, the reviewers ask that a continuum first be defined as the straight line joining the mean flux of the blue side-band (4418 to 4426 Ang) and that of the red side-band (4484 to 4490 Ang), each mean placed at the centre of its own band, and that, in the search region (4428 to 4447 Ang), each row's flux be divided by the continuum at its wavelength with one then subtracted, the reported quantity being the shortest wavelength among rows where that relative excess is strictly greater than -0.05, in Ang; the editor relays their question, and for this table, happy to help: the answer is 4431.47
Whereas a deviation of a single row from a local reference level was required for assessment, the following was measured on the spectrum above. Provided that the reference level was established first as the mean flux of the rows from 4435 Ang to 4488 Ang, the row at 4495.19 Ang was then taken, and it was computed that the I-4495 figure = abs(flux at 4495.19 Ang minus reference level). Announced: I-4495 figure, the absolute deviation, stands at 0.48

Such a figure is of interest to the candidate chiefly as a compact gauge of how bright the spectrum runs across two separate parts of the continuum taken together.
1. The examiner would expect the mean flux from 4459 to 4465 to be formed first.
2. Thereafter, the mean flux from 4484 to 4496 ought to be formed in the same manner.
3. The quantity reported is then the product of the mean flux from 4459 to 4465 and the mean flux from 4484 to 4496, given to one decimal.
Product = 30.2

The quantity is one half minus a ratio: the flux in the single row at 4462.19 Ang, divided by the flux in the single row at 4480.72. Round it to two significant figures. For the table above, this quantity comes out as -0.37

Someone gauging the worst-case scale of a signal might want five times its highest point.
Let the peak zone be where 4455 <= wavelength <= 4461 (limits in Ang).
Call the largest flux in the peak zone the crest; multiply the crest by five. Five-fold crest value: 28.9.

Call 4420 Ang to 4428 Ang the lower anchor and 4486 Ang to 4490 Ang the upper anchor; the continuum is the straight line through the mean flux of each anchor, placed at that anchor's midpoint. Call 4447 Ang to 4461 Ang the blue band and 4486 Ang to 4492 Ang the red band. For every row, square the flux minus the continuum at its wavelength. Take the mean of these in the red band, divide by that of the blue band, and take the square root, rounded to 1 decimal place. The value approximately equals 2.2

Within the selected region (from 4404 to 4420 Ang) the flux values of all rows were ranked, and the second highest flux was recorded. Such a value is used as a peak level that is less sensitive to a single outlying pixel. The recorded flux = 5.412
